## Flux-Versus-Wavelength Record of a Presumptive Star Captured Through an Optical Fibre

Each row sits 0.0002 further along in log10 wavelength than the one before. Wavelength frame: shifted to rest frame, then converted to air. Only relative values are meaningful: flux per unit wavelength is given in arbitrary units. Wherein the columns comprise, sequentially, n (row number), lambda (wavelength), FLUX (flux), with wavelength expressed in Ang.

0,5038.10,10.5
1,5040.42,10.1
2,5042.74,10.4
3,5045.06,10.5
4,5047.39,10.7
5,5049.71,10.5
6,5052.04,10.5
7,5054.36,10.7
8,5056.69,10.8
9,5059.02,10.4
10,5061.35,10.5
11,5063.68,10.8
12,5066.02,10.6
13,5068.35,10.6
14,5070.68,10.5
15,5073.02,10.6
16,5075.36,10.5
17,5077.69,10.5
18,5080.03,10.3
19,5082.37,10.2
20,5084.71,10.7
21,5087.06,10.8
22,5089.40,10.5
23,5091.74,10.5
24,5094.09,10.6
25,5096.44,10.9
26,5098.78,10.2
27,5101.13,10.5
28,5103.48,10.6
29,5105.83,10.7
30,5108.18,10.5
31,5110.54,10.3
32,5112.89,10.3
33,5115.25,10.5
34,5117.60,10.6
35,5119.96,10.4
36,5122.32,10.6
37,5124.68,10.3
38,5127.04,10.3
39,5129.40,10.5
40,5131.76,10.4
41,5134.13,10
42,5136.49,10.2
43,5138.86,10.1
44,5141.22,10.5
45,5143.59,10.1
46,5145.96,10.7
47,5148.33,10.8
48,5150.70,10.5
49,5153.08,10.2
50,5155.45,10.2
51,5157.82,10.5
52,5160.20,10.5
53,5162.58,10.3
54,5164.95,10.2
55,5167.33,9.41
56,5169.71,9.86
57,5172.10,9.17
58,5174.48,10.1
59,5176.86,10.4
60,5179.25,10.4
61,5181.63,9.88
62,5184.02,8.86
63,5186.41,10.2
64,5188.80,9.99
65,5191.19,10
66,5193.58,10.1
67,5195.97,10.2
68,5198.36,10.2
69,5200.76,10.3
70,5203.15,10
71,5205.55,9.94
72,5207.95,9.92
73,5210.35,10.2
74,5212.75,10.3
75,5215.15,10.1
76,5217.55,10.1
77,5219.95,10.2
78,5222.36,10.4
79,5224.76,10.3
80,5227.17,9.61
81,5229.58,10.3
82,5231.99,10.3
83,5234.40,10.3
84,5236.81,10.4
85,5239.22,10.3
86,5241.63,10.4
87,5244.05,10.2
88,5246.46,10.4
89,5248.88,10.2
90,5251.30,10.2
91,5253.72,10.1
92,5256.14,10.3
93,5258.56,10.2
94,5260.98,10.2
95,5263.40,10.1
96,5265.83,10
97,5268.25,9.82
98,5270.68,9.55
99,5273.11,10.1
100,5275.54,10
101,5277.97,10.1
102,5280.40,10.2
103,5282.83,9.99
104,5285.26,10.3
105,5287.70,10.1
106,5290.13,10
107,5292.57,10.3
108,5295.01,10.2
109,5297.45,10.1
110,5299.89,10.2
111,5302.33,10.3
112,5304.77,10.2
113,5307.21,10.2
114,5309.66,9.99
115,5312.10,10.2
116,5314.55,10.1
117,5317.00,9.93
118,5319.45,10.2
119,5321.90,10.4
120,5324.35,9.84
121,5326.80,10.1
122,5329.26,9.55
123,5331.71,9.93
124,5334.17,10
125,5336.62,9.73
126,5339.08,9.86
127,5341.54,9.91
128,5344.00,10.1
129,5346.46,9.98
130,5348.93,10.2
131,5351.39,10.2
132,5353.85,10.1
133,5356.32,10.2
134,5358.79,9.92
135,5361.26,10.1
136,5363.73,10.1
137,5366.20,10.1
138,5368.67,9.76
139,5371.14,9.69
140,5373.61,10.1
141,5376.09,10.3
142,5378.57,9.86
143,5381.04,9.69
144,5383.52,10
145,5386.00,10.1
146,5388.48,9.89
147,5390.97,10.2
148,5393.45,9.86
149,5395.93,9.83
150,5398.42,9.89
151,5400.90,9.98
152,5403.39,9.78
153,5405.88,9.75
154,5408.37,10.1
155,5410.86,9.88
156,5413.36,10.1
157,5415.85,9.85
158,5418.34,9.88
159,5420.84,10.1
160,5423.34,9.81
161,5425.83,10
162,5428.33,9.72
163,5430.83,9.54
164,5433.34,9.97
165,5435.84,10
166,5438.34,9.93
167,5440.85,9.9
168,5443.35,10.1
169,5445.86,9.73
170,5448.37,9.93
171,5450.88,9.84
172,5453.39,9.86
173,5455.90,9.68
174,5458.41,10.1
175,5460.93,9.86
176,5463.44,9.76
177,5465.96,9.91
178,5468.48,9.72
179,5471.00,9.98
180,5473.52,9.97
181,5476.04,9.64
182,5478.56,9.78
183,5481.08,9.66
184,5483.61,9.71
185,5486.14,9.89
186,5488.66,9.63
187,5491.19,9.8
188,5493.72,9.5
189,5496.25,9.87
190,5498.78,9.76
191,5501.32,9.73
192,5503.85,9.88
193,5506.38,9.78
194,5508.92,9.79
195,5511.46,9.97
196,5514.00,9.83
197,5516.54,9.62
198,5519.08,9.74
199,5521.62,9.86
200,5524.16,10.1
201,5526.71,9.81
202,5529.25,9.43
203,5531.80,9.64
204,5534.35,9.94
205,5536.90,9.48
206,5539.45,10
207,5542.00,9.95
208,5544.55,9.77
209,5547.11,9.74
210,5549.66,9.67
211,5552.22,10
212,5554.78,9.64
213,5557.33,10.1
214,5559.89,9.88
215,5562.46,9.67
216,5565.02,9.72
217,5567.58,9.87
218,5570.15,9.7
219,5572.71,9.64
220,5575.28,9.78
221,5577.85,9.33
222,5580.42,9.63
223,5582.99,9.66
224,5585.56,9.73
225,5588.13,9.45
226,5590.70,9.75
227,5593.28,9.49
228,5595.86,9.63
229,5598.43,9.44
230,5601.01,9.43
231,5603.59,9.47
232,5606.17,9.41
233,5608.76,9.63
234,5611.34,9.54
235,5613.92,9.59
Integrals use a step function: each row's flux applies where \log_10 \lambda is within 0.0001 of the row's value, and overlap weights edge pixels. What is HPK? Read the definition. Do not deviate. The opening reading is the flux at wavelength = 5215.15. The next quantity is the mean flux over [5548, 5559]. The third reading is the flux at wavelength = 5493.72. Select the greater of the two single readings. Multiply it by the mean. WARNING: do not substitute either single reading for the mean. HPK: 100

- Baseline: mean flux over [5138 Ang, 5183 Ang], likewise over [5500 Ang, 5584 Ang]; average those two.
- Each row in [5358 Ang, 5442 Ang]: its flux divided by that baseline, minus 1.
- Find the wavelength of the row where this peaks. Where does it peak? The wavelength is 5376.09 Ang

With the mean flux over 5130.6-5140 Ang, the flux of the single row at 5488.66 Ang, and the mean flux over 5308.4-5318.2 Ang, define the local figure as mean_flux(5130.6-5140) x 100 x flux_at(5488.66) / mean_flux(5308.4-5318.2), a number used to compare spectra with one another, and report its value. 974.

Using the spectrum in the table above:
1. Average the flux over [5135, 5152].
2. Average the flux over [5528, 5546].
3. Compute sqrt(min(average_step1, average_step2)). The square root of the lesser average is 3.12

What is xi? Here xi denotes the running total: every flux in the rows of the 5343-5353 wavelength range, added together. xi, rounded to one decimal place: 40.5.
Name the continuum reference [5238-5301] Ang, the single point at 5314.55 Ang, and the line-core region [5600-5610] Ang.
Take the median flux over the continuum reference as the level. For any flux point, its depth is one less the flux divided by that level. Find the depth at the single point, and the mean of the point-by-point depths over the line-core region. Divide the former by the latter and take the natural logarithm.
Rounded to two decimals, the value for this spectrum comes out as -1.97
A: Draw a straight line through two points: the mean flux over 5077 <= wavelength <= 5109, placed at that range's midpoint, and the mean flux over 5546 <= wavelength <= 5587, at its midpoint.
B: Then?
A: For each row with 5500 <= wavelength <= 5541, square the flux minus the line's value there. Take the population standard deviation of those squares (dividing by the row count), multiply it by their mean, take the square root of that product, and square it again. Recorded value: 0.0012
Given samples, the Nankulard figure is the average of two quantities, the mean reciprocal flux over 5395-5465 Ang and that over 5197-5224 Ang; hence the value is 0.100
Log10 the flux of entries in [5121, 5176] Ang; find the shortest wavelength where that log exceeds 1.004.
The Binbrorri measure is 5122.32 Ang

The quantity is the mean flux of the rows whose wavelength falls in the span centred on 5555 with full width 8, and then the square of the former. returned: 98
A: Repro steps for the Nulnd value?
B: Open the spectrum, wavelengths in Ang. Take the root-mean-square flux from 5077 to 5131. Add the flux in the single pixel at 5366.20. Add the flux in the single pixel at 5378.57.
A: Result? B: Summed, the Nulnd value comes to 30.5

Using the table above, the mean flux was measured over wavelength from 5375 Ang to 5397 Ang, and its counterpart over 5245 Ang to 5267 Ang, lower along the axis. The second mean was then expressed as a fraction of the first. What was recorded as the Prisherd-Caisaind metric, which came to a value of 1.02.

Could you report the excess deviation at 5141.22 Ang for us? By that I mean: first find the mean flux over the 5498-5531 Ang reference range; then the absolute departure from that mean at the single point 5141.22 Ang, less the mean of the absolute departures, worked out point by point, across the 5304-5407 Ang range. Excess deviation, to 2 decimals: 0.48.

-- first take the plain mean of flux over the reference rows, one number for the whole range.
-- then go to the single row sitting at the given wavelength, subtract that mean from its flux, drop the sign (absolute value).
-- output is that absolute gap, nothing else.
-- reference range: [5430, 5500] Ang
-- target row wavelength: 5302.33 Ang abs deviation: 0.5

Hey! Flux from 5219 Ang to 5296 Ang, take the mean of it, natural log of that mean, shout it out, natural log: 2.318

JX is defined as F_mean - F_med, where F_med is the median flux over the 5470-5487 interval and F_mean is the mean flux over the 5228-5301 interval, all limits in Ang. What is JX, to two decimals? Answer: 0.38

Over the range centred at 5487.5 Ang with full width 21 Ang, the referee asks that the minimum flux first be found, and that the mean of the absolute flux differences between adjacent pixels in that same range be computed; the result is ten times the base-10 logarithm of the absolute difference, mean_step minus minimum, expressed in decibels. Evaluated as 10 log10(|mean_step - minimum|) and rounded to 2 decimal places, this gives 9.68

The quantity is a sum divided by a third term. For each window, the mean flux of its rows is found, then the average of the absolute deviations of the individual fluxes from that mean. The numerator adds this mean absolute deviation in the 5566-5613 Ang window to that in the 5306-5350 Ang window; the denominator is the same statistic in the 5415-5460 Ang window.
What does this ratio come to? 2.40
